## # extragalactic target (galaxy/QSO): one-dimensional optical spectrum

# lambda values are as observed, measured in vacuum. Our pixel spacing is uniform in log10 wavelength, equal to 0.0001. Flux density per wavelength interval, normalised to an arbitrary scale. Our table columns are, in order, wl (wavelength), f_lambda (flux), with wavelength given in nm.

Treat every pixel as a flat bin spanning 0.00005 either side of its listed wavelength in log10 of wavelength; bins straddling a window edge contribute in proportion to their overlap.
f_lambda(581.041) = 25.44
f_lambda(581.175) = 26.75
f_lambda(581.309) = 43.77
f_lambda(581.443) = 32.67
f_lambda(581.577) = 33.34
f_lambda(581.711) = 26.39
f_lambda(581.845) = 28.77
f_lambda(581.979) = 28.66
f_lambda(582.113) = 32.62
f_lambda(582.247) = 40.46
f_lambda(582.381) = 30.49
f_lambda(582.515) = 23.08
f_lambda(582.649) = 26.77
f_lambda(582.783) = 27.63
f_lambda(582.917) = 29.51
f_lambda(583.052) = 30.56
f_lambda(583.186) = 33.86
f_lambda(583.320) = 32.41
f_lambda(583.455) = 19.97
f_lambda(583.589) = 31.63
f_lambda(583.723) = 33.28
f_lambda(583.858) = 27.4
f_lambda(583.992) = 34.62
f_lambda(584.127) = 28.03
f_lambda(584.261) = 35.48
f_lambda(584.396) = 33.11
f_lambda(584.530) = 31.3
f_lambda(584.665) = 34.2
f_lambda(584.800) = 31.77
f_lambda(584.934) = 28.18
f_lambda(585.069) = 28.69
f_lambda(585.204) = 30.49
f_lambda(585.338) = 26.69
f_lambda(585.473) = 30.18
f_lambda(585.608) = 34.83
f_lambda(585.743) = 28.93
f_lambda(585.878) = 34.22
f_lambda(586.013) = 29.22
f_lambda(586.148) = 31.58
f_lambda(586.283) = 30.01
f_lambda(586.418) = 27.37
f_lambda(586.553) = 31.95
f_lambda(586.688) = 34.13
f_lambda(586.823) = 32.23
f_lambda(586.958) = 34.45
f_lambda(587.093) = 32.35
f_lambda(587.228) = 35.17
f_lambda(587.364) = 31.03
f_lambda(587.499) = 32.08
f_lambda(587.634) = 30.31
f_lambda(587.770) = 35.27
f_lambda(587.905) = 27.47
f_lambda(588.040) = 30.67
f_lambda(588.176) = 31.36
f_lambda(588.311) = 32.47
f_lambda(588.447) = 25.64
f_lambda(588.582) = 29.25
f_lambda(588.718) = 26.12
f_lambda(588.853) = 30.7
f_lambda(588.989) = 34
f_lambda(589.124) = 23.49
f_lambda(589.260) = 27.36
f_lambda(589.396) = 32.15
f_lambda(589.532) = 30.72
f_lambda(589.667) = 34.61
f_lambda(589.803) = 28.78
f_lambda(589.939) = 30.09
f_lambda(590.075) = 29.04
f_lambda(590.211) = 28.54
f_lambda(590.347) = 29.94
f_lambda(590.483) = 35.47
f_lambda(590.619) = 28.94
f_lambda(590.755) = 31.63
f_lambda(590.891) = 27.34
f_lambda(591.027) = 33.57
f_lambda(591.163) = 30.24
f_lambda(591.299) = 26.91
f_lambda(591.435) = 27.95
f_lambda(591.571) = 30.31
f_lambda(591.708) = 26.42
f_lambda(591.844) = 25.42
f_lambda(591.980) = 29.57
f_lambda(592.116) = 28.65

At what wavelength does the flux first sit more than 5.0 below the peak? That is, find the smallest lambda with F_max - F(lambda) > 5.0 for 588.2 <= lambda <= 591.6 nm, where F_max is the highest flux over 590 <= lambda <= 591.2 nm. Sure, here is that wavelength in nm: 588.447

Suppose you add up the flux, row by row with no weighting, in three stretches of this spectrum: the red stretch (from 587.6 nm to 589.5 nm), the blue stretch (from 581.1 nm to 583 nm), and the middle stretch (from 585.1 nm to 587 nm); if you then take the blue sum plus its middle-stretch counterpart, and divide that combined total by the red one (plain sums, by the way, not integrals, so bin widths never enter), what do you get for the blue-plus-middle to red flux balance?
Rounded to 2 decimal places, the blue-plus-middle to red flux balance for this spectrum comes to 2.08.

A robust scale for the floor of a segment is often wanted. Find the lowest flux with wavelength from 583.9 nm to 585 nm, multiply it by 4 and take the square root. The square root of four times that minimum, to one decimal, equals 10.6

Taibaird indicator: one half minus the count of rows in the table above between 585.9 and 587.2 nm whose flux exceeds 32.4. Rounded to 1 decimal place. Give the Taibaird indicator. -1.5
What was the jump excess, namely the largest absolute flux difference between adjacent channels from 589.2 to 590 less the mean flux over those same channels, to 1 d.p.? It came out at -24.8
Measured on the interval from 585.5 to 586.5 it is -25.0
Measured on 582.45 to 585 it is -17.7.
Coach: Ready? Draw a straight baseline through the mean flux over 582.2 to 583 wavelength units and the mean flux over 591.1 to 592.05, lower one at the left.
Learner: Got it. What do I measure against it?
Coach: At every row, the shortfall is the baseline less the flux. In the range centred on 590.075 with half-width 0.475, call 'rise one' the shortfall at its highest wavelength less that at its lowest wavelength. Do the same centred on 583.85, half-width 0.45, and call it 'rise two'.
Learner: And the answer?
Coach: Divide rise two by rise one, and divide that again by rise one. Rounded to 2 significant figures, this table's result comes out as -16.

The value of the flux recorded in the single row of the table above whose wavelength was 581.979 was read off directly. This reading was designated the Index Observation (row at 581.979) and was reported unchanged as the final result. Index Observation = 28.66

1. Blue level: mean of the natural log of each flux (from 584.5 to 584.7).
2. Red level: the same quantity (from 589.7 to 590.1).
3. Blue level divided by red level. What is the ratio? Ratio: 1.03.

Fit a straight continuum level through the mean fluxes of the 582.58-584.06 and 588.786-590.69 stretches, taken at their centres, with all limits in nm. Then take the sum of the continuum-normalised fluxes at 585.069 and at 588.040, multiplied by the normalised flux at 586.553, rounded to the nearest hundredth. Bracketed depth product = 2.10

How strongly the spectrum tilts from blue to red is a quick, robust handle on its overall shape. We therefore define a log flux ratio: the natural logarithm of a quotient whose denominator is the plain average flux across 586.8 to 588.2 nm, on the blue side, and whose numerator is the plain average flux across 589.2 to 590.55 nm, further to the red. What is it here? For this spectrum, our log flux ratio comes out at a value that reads -0.04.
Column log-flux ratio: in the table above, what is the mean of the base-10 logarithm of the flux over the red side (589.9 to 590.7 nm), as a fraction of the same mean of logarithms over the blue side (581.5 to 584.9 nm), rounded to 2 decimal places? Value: 1.00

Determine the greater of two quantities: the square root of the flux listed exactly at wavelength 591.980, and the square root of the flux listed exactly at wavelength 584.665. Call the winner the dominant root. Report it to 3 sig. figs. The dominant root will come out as 5.85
